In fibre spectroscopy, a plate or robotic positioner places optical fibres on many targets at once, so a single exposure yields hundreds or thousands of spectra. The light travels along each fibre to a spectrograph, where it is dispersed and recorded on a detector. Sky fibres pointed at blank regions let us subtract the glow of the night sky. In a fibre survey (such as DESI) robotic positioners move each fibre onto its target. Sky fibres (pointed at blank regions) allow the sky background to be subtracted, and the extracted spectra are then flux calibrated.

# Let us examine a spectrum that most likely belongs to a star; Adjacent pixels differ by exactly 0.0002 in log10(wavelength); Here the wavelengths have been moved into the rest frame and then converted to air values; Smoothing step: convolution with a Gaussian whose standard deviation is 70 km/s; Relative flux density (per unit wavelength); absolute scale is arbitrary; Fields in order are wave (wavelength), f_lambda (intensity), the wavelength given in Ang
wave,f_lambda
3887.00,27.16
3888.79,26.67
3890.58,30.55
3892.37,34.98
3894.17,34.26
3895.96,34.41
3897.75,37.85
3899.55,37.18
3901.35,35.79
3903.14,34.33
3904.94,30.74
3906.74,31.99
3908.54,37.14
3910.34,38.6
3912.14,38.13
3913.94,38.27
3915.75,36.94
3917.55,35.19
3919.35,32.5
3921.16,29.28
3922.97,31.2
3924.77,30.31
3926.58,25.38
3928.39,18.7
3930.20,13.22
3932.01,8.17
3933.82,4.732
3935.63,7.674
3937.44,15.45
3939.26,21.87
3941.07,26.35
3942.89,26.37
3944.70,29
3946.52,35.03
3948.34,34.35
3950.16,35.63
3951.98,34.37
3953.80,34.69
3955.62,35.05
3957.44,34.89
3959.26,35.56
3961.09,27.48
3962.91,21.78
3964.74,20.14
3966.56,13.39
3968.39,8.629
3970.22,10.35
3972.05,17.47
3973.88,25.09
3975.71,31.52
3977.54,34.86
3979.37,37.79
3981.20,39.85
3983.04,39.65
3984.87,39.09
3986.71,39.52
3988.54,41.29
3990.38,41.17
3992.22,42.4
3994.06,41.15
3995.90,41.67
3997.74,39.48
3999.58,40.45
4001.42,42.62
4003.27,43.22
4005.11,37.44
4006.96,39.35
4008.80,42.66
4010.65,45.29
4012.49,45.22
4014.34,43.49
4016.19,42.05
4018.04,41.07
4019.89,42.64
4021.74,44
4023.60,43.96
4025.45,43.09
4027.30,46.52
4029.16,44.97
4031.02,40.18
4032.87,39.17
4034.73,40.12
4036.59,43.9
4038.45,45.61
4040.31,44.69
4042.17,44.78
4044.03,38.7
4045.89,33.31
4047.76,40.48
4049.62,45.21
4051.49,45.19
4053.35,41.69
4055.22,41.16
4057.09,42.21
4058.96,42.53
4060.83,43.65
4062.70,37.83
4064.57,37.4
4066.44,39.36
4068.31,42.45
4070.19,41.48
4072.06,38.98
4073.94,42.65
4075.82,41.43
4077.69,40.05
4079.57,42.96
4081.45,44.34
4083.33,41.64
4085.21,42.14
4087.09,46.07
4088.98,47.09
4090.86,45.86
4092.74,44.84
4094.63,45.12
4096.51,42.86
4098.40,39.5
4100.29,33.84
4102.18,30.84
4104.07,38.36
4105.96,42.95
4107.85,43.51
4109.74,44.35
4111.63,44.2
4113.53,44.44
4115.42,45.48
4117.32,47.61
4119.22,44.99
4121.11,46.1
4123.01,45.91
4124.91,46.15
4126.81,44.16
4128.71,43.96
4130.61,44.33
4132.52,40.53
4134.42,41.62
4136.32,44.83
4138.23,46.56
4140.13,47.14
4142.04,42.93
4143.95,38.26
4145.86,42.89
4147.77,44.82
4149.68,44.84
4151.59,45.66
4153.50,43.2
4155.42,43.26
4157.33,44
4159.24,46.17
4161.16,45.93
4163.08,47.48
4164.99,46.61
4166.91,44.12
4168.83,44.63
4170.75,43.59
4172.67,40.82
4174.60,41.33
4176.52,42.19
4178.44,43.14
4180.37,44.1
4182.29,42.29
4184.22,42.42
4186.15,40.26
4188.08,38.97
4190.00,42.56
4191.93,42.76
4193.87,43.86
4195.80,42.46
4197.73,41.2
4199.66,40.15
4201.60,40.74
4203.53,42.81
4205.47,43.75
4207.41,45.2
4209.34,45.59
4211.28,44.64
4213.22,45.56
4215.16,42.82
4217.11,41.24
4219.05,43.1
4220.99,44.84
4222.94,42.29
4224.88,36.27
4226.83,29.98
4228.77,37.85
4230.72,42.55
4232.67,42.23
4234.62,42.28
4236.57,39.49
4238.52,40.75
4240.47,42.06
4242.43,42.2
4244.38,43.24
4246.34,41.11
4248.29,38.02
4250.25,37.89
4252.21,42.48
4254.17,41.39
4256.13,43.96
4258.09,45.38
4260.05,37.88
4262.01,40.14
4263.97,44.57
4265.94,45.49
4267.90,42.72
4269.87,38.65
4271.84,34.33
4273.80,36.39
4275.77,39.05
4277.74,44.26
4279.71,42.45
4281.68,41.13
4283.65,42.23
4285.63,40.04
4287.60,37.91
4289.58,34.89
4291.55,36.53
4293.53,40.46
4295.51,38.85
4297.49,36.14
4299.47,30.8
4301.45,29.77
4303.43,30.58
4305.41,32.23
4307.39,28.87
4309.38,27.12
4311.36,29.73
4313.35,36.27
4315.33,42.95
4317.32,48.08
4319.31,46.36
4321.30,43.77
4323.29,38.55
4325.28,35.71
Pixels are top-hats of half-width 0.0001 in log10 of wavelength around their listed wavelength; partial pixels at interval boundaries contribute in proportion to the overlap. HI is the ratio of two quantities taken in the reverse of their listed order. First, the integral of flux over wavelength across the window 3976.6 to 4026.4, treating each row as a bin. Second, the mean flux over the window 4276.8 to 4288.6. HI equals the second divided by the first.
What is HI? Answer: 0.020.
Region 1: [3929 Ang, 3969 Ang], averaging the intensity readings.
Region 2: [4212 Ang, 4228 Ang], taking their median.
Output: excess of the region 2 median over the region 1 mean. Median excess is 19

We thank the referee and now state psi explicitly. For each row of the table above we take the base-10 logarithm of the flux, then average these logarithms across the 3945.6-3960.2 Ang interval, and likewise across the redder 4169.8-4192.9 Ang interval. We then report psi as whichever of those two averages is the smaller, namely 1.54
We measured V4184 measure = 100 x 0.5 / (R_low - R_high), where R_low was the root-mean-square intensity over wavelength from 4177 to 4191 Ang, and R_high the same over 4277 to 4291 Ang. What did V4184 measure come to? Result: 34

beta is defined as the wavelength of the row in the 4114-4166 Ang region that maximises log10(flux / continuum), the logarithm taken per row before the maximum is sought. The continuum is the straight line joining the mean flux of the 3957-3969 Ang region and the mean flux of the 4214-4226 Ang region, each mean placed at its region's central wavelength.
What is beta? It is 4117.32 Ang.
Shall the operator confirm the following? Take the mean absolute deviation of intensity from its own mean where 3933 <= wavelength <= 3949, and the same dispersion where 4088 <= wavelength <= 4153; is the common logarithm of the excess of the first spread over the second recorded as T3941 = 0.8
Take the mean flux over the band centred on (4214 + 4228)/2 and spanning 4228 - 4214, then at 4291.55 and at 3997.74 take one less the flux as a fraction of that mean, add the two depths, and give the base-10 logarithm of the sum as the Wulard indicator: -1.0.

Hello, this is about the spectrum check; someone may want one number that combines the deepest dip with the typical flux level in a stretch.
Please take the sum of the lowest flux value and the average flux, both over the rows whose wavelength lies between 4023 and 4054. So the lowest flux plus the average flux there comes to 76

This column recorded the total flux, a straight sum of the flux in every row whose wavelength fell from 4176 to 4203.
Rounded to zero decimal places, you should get 587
